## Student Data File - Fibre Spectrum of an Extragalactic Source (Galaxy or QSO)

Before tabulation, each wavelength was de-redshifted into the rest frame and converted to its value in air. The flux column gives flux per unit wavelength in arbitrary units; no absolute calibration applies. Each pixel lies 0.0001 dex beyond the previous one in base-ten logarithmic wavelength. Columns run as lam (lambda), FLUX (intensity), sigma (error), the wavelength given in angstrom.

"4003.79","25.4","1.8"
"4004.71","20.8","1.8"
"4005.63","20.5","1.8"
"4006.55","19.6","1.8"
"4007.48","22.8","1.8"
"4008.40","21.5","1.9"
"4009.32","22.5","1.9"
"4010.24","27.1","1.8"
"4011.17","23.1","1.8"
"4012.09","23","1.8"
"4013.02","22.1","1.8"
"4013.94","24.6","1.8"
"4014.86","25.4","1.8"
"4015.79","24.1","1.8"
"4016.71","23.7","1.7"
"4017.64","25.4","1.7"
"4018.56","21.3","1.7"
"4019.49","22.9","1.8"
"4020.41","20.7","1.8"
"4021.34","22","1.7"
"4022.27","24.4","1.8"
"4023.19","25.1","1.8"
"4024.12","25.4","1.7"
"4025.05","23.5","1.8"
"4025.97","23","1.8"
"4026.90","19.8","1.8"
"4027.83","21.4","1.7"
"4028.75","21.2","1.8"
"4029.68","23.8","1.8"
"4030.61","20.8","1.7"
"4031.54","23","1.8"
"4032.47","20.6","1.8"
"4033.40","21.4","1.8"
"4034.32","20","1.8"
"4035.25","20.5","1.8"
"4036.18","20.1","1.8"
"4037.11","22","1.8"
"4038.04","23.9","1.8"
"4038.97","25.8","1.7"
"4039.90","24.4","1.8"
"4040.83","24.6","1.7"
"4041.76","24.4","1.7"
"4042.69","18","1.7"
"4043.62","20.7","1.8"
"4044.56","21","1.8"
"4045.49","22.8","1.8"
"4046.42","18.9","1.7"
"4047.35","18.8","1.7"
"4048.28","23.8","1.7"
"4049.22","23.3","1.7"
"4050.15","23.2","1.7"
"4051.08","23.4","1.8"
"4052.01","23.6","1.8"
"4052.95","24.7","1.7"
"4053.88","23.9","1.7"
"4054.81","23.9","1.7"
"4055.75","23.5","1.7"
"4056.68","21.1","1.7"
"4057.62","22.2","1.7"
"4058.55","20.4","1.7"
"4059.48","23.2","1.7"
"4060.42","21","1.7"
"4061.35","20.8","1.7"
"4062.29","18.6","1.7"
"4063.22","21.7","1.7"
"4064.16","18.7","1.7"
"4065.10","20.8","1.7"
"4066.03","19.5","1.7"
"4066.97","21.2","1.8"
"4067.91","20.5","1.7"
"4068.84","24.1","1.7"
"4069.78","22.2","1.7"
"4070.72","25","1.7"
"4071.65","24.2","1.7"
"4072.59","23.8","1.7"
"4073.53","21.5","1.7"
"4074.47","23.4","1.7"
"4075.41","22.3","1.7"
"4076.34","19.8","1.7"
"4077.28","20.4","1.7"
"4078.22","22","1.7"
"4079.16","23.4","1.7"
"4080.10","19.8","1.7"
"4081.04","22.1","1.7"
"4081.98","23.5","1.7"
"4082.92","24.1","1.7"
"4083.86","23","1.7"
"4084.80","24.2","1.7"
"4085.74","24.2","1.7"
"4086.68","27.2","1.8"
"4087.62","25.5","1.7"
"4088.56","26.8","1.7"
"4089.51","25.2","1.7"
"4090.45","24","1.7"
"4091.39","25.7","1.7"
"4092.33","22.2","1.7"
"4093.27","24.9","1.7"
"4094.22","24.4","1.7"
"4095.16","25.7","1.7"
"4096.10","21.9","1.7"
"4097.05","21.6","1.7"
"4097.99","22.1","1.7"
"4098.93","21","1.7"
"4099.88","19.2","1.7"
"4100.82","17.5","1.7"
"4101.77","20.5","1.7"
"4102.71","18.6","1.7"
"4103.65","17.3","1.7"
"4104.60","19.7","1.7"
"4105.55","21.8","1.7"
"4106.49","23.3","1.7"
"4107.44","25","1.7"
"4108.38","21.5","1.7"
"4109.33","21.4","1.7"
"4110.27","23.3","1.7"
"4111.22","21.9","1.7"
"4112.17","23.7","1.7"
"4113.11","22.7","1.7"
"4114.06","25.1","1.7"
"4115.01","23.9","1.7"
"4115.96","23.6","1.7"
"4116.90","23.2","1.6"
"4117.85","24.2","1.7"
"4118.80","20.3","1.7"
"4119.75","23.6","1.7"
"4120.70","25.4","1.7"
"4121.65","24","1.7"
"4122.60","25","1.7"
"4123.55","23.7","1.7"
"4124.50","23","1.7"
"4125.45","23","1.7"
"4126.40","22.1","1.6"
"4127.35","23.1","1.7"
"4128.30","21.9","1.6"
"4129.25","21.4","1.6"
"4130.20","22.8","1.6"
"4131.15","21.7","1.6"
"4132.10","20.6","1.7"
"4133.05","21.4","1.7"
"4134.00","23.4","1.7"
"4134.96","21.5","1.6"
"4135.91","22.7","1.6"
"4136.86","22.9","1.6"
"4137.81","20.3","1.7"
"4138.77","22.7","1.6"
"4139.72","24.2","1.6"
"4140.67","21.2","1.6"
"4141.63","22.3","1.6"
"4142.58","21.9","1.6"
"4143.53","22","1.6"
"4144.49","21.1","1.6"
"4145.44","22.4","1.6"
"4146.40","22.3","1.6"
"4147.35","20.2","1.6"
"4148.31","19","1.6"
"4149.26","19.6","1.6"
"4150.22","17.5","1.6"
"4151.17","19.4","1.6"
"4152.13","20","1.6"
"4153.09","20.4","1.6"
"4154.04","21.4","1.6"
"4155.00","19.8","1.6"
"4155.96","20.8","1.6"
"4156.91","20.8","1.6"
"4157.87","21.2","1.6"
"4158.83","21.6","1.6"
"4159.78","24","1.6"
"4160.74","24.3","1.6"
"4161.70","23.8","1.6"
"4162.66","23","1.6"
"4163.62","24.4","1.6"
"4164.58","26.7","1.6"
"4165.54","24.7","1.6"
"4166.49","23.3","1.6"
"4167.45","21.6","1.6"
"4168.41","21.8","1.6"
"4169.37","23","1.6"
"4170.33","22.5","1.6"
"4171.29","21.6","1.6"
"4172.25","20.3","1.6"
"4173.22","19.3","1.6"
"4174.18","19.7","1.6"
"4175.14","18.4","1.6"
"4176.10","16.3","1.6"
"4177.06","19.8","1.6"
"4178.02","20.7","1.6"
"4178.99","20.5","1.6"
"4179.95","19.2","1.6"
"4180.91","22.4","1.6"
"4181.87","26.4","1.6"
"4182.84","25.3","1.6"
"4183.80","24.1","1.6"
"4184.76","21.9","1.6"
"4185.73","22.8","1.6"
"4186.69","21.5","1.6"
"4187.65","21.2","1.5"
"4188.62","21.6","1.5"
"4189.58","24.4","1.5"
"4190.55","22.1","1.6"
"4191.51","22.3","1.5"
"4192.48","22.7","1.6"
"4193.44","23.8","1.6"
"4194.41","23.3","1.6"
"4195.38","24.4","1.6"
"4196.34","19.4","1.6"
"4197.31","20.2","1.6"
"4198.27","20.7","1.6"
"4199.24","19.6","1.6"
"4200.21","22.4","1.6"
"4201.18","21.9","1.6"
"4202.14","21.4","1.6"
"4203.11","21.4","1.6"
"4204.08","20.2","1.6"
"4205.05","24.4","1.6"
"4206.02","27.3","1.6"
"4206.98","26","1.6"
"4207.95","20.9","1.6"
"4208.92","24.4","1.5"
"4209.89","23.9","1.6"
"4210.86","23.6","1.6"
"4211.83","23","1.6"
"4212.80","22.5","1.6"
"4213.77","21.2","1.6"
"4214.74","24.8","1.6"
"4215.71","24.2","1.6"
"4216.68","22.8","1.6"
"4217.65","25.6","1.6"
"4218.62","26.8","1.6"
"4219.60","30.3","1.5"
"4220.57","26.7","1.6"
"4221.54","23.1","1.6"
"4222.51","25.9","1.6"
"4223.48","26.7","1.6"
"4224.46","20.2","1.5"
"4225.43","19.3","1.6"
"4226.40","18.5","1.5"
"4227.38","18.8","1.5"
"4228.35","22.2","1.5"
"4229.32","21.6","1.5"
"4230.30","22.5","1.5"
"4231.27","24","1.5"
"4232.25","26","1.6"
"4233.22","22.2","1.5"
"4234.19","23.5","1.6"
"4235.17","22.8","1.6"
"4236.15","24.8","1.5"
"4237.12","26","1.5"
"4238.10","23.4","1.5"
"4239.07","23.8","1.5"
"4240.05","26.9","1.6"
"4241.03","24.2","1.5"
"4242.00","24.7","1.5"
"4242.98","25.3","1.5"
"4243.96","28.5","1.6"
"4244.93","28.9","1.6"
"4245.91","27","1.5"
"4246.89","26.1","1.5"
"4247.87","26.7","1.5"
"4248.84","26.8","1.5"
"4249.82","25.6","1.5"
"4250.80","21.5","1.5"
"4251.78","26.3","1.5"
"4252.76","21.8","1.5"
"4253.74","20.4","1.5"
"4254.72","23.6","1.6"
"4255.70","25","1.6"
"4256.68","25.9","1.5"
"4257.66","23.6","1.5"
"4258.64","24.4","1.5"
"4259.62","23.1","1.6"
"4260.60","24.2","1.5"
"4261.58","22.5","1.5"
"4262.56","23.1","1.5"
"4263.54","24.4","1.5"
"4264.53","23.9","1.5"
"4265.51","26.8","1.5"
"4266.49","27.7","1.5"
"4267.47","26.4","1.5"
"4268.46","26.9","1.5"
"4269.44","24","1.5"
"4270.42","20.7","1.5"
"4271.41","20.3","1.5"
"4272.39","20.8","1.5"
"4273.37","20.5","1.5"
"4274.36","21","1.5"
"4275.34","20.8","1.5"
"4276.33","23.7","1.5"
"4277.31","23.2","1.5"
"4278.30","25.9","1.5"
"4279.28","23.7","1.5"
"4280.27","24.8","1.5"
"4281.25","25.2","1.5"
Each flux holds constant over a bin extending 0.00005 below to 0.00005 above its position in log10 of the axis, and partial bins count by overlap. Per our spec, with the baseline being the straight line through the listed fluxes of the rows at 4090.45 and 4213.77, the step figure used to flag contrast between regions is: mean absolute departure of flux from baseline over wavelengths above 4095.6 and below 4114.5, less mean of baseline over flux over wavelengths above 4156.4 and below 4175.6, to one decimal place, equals 1.5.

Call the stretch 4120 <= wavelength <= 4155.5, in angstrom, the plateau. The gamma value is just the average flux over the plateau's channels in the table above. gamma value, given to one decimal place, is 21.8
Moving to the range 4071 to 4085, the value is 22.5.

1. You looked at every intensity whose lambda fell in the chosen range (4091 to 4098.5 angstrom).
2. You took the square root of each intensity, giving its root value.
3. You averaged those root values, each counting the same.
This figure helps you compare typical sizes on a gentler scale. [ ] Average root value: 4.85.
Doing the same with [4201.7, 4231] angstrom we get 4.82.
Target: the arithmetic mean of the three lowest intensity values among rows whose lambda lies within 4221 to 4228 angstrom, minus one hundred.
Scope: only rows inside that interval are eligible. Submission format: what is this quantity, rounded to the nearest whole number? -81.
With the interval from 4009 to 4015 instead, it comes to -77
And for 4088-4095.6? -76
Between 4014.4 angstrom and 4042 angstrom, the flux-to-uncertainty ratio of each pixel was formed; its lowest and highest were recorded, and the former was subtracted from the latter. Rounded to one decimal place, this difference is 4.2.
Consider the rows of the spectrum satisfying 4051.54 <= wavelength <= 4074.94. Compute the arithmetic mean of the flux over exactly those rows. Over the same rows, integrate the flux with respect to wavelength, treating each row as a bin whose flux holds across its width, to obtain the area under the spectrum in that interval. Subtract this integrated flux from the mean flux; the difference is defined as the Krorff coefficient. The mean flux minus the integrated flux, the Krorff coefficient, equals -496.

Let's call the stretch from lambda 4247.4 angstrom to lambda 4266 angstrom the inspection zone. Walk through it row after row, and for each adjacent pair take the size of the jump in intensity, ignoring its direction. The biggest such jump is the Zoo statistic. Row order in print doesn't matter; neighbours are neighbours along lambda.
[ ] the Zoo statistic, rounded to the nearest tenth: 4.8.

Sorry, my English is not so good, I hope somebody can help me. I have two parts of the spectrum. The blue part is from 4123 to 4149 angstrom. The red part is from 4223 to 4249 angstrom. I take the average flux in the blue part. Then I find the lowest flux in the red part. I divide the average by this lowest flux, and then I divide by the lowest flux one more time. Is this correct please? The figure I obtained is 0.064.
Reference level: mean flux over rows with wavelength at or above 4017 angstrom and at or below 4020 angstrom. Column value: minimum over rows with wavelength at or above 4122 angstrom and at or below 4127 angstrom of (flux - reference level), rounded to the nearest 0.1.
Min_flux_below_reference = -1.1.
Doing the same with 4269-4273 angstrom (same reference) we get -2.9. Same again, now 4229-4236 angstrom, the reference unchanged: -1.6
